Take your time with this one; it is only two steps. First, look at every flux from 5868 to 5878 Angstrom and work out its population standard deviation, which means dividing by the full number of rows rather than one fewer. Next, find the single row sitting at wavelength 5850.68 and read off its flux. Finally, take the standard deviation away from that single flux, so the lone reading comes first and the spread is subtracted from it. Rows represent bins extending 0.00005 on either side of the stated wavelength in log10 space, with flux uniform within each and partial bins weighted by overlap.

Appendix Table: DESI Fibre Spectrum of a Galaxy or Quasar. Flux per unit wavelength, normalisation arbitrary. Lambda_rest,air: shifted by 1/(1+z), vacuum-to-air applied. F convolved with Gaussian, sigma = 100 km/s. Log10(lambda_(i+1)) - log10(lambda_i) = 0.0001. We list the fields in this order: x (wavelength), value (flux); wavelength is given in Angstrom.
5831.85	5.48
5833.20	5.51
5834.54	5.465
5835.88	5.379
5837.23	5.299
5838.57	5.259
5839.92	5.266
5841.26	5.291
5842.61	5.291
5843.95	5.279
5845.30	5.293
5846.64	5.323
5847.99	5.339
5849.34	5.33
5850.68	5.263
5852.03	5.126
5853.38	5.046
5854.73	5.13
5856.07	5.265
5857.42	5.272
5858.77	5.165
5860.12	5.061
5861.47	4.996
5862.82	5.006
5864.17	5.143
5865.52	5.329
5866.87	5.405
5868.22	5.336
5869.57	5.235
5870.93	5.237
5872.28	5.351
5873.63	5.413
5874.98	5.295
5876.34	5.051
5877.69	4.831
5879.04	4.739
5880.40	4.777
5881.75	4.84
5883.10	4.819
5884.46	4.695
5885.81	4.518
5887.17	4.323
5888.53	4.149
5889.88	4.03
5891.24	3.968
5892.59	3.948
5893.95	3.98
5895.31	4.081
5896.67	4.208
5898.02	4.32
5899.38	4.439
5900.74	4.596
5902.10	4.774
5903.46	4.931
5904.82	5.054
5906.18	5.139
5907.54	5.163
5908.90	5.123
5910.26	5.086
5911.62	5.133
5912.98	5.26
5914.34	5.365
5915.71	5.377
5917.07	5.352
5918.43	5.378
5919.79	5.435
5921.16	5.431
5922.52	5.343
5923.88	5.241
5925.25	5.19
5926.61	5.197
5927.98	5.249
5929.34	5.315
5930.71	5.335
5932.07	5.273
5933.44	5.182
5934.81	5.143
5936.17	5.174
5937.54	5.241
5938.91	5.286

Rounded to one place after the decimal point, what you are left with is 5.1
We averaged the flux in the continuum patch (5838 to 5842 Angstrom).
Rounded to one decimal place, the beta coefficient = 5.3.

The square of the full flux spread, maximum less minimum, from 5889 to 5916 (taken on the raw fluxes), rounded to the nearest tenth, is 2.0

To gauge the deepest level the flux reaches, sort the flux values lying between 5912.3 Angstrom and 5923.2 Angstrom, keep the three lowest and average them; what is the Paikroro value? 5.32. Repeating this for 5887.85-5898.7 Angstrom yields 3.97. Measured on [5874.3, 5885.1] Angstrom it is 4.74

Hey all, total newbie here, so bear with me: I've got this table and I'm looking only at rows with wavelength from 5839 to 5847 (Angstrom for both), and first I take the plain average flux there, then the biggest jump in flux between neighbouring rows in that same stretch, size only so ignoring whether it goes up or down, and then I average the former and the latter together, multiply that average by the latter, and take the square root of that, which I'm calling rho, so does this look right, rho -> 0.28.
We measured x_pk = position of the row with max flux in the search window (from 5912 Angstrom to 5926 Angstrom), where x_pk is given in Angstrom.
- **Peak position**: 5919.79 Angstrom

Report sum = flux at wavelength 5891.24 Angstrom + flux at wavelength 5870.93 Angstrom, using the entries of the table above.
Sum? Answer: 9.2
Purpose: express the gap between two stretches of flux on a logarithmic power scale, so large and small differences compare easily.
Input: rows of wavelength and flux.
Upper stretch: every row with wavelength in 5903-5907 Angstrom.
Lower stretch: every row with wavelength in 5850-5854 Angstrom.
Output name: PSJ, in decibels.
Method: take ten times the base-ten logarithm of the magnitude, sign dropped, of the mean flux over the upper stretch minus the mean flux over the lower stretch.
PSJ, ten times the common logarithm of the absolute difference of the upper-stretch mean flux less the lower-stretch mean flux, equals -10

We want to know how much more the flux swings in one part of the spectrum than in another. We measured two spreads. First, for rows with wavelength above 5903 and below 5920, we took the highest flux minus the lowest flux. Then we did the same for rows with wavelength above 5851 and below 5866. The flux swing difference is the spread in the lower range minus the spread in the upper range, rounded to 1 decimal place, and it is -0.2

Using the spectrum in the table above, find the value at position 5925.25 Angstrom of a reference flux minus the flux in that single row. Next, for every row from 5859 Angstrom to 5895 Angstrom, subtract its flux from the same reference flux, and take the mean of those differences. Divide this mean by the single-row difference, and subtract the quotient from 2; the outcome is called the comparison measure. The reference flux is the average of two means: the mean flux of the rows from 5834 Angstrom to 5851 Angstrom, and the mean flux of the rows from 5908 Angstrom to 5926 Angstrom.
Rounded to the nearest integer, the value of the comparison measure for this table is -2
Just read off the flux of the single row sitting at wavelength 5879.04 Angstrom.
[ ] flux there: 4.739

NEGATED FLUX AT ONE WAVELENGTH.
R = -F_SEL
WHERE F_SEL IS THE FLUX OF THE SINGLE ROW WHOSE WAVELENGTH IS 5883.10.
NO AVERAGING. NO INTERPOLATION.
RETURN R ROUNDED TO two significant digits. -4.8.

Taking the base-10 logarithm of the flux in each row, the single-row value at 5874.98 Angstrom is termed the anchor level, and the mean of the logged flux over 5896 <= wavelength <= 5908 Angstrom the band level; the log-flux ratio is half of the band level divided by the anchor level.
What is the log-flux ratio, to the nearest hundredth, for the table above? 0.47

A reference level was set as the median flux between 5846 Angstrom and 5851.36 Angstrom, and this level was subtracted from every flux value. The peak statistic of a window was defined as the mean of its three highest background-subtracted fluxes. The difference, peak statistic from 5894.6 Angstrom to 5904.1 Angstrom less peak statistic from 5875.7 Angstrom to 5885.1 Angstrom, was -0.1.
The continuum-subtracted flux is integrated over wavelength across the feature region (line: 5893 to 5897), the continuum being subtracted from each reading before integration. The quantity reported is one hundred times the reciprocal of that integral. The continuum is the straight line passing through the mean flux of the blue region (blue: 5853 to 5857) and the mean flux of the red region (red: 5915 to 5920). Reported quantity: -20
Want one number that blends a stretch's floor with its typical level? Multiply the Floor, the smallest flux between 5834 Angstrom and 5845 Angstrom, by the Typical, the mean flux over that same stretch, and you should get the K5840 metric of 28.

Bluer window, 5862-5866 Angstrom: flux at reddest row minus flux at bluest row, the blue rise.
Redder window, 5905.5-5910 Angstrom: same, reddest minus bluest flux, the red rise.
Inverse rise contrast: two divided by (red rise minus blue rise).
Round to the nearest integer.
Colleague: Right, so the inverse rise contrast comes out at -6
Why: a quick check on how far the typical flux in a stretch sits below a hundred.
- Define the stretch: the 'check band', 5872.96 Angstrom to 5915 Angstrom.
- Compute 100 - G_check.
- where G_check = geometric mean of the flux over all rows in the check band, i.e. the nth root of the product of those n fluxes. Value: 95.3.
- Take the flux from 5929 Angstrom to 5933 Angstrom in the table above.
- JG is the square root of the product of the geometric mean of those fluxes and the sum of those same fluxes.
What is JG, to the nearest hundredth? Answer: 9.19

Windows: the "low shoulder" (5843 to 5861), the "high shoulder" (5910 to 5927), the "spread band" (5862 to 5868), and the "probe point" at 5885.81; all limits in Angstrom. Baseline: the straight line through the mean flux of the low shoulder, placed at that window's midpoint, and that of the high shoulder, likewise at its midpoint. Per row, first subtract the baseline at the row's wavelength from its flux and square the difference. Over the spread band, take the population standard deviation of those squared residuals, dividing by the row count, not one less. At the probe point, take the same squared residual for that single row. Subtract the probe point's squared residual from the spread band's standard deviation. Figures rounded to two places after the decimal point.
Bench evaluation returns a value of -0.53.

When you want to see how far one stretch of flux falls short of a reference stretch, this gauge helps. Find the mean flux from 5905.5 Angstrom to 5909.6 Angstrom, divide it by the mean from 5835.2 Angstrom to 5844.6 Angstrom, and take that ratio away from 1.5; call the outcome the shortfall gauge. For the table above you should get 0.529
